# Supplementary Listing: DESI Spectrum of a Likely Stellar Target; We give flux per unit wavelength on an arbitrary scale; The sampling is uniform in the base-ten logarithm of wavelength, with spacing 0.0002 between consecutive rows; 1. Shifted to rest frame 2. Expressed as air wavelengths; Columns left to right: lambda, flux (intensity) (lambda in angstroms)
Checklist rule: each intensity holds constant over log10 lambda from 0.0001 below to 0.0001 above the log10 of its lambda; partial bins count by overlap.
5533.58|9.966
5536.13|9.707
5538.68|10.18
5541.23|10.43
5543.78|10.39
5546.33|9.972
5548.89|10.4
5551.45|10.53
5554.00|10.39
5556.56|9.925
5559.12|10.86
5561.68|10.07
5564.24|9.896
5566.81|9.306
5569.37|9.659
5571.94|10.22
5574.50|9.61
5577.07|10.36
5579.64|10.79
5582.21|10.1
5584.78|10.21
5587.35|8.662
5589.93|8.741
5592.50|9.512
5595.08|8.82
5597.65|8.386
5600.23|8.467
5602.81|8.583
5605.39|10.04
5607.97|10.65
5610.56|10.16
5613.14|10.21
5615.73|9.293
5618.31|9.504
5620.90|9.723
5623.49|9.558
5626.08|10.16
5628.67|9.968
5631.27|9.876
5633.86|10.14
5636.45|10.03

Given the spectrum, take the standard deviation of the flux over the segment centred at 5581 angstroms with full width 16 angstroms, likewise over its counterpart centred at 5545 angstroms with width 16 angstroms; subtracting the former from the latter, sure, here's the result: -0.5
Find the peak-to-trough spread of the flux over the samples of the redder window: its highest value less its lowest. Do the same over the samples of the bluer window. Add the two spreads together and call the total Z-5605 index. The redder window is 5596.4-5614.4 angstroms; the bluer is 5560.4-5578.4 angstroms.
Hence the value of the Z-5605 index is 3.32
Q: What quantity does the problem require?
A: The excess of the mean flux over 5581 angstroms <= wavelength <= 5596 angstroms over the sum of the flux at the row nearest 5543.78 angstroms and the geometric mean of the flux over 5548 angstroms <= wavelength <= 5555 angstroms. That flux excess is -11.5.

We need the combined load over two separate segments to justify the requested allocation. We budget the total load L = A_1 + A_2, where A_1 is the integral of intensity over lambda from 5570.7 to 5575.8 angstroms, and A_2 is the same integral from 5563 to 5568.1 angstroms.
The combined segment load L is 100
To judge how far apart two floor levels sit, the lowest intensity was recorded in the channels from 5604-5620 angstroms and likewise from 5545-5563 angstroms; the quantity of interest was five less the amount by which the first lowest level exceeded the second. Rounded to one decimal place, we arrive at 5.6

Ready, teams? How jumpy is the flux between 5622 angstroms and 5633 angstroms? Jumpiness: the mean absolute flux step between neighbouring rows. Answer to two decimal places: 0.30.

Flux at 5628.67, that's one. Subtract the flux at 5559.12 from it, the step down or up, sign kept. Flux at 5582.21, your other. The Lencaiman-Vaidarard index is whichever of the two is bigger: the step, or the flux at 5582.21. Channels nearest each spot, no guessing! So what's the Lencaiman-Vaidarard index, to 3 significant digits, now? 10.1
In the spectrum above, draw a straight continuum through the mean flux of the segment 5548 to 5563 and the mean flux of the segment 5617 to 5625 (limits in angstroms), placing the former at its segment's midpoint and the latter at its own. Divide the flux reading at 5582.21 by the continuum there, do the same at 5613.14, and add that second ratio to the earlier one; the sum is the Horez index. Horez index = 2.06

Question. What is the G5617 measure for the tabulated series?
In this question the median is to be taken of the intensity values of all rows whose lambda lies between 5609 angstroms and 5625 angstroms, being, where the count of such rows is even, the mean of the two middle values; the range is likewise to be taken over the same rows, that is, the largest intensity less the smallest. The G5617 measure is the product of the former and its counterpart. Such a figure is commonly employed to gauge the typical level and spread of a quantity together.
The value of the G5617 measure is 8.8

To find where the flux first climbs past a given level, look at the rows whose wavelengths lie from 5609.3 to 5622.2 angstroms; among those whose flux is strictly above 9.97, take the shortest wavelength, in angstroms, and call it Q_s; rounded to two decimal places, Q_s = 5610.56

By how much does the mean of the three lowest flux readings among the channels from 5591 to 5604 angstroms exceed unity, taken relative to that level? 7.5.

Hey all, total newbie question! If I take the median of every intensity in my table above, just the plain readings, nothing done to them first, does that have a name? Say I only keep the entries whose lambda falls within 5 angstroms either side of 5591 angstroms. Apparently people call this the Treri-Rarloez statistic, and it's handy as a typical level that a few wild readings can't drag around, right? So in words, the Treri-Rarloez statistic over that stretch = 8.8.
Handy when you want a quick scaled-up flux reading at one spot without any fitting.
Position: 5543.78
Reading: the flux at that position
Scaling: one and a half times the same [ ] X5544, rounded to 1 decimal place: 15.6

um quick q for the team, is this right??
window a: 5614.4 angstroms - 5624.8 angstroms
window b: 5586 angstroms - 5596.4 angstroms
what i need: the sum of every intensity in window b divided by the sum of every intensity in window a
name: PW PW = 0.94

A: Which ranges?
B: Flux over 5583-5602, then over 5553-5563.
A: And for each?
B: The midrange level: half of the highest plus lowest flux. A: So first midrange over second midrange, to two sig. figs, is 0.89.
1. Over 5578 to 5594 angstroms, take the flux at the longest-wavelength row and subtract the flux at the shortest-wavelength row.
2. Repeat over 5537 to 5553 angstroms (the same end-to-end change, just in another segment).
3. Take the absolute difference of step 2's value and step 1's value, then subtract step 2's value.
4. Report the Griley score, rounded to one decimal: 1.3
